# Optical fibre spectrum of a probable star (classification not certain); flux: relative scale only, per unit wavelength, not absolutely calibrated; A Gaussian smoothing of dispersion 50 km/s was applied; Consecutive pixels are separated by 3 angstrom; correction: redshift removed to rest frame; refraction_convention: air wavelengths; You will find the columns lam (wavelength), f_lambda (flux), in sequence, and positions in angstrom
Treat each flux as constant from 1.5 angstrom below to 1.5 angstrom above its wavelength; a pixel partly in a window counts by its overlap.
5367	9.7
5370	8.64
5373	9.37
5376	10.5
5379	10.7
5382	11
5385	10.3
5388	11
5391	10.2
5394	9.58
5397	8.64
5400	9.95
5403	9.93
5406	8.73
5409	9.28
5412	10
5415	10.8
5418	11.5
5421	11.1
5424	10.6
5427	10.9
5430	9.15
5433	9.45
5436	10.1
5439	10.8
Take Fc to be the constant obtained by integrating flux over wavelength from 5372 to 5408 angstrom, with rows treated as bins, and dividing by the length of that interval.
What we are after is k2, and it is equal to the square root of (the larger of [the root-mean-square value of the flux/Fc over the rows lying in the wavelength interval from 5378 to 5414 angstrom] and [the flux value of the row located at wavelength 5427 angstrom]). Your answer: 3.302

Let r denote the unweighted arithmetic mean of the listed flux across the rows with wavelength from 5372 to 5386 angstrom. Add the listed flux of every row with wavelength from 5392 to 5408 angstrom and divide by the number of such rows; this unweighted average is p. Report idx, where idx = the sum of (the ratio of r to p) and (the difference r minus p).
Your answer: 2.1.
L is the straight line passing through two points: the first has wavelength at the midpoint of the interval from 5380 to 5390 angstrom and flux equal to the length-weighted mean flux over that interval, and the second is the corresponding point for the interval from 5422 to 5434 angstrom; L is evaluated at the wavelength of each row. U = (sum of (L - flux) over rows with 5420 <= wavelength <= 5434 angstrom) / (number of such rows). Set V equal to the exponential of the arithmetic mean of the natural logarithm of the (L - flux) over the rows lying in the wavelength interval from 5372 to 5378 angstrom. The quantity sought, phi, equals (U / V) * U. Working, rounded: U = -0.1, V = 0.76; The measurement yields 0.02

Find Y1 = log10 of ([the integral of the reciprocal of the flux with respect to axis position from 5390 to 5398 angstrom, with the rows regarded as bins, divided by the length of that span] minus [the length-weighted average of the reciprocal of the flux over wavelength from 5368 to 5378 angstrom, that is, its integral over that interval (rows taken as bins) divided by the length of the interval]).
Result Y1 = -3.09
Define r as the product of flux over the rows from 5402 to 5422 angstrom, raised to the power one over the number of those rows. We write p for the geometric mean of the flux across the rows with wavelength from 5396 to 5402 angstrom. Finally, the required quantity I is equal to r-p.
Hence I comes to 0.9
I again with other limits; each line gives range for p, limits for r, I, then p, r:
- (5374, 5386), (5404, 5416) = -1.0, 10.6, 9.7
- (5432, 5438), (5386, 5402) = 0.1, 9.8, 9.8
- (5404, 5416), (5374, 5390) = 1.0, 9.7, 10.7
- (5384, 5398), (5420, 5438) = 0.3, 9.9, 10.2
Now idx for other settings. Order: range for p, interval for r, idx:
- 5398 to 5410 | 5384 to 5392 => 2.1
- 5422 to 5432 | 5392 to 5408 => 0.1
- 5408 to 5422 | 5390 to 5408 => -0.1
